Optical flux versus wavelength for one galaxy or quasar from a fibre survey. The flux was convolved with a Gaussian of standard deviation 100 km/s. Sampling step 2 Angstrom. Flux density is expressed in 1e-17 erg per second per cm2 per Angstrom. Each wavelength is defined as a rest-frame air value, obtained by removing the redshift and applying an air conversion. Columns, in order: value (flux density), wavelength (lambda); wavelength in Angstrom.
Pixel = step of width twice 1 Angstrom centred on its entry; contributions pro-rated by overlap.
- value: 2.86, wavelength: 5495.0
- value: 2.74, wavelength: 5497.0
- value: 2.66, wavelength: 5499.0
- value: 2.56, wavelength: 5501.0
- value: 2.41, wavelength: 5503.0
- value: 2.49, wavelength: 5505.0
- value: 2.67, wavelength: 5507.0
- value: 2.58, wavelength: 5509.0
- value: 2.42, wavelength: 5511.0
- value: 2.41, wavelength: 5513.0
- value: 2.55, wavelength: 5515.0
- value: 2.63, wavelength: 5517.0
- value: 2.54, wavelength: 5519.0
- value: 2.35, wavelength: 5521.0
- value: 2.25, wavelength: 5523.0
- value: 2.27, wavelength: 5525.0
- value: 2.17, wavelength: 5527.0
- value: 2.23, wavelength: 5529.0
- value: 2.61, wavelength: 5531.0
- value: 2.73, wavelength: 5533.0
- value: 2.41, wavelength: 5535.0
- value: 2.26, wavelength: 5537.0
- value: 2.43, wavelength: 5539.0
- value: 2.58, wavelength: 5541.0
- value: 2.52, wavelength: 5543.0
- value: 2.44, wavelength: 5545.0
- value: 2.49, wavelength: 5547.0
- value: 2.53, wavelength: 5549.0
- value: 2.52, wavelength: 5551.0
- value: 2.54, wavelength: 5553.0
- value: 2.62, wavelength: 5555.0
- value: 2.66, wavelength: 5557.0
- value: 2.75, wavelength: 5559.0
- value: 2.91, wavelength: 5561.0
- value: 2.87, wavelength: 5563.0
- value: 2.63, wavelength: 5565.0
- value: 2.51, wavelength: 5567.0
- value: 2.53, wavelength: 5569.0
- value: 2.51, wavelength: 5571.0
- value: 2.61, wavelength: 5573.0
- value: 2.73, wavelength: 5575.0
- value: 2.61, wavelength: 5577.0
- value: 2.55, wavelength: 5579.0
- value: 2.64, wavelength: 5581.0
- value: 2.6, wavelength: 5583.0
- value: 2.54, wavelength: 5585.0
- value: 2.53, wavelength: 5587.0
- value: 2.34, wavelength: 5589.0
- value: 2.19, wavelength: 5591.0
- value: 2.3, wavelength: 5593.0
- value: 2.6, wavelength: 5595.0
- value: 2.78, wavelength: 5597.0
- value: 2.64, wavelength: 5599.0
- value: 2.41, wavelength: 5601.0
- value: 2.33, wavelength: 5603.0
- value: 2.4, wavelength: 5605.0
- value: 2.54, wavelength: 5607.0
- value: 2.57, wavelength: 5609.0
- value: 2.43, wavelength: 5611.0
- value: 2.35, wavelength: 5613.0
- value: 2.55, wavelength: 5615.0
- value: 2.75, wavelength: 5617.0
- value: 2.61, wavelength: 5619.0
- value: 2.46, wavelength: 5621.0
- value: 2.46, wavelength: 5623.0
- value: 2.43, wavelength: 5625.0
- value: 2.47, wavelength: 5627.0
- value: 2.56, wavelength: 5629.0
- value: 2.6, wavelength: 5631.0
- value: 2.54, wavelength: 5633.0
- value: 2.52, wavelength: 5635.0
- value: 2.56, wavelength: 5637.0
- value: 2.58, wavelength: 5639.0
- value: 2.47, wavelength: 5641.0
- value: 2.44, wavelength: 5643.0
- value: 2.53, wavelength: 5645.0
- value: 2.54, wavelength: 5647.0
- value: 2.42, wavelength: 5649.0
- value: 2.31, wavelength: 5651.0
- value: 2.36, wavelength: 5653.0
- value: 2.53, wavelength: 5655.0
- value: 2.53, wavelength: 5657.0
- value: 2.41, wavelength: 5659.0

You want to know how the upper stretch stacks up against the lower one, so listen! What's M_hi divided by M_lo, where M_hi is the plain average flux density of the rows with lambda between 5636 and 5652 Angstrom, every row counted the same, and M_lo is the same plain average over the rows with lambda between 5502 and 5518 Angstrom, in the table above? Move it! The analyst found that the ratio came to 0.98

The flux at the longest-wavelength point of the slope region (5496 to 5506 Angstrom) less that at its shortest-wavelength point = -0.25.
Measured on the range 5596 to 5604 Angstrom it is -0.45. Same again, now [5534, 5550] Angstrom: 0.12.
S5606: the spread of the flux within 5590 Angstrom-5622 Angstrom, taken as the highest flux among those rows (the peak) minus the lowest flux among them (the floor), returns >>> 0.59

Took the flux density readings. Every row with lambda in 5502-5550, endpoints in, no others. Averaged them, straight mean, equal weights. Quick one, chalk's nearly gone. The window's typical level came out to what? 2.46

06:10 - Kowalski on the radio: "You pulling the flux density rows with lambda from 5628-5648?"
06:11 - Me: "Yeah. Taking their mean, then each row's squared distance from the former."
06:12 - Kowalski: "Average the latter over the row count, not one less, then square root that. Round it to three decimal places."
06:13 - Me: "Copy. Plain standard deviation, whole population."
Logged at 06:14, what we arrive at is 0.046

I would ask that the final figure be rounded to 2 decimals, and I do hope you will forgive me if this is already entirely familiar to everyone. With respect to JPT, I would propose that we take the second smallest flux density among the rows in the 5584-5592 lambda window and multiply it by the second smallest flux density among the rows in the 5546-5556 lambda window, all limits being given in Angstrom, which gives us 5.90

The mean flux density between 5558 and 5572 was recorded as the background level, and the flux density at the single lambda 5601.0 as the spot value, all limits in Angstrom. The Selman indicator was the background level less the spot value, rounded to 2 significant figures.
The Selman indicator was 0.26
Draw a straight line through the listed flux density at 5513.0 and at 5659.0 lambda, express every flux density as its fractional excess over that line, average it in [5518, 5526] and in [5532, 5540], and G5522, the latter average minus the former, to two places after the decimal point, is 0.04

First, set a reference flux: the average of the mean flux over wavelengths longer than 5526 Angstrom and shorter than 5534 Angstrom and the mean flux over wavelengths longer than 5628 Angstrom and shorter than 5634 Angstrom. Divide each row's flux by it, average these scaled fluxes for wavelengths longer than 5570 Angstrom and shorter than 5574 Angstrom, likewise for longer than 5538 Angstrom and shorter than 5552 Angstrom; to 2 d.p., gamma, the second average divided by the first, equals 0.98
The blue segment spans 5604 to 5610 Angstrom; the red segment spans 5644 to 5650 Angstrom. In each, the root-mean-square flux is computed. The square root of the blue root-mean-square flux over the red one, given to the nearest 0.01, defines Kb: 1.00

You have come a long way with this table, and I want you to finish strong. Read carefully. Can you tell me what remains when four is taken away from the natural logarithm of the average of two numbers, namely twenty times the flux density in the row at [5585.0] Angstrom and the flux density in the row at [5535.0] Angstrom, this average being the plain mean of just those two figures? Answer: -0.72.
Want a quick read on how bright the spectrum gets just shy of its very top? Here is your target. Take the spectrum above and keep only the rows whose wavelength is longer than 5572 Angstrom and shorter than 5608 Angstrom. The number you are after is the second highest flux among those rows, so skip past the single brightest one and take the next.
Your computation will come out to 2.73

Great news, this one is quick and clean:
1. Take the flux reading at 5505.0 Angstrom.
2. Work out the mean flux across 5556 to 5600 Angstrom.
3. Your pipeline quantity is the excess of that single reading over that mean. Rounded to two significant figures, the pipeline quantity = -0.10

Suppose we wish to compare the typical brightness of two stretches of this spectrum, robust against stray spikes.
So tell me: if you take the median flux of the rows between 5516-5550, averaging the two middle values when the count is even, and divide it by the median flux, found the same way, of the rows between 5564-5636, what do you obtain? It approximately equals 0.96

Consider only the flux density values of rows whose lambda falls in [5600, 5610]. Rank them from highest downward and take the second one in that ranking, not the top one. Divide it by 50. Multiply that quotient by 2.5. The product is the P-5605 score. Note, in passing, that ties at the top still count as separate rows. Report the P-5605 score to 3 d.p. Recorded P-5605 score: 0.127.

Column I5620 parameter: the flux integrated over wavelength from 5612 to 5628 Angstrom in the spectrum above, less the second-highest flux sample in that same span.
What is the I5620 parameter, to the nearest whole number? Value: 38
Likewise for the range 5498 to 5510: 28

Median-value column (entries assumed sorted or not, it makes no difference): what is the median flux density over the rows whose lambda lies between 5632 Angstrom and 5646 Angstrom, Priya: 2.53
